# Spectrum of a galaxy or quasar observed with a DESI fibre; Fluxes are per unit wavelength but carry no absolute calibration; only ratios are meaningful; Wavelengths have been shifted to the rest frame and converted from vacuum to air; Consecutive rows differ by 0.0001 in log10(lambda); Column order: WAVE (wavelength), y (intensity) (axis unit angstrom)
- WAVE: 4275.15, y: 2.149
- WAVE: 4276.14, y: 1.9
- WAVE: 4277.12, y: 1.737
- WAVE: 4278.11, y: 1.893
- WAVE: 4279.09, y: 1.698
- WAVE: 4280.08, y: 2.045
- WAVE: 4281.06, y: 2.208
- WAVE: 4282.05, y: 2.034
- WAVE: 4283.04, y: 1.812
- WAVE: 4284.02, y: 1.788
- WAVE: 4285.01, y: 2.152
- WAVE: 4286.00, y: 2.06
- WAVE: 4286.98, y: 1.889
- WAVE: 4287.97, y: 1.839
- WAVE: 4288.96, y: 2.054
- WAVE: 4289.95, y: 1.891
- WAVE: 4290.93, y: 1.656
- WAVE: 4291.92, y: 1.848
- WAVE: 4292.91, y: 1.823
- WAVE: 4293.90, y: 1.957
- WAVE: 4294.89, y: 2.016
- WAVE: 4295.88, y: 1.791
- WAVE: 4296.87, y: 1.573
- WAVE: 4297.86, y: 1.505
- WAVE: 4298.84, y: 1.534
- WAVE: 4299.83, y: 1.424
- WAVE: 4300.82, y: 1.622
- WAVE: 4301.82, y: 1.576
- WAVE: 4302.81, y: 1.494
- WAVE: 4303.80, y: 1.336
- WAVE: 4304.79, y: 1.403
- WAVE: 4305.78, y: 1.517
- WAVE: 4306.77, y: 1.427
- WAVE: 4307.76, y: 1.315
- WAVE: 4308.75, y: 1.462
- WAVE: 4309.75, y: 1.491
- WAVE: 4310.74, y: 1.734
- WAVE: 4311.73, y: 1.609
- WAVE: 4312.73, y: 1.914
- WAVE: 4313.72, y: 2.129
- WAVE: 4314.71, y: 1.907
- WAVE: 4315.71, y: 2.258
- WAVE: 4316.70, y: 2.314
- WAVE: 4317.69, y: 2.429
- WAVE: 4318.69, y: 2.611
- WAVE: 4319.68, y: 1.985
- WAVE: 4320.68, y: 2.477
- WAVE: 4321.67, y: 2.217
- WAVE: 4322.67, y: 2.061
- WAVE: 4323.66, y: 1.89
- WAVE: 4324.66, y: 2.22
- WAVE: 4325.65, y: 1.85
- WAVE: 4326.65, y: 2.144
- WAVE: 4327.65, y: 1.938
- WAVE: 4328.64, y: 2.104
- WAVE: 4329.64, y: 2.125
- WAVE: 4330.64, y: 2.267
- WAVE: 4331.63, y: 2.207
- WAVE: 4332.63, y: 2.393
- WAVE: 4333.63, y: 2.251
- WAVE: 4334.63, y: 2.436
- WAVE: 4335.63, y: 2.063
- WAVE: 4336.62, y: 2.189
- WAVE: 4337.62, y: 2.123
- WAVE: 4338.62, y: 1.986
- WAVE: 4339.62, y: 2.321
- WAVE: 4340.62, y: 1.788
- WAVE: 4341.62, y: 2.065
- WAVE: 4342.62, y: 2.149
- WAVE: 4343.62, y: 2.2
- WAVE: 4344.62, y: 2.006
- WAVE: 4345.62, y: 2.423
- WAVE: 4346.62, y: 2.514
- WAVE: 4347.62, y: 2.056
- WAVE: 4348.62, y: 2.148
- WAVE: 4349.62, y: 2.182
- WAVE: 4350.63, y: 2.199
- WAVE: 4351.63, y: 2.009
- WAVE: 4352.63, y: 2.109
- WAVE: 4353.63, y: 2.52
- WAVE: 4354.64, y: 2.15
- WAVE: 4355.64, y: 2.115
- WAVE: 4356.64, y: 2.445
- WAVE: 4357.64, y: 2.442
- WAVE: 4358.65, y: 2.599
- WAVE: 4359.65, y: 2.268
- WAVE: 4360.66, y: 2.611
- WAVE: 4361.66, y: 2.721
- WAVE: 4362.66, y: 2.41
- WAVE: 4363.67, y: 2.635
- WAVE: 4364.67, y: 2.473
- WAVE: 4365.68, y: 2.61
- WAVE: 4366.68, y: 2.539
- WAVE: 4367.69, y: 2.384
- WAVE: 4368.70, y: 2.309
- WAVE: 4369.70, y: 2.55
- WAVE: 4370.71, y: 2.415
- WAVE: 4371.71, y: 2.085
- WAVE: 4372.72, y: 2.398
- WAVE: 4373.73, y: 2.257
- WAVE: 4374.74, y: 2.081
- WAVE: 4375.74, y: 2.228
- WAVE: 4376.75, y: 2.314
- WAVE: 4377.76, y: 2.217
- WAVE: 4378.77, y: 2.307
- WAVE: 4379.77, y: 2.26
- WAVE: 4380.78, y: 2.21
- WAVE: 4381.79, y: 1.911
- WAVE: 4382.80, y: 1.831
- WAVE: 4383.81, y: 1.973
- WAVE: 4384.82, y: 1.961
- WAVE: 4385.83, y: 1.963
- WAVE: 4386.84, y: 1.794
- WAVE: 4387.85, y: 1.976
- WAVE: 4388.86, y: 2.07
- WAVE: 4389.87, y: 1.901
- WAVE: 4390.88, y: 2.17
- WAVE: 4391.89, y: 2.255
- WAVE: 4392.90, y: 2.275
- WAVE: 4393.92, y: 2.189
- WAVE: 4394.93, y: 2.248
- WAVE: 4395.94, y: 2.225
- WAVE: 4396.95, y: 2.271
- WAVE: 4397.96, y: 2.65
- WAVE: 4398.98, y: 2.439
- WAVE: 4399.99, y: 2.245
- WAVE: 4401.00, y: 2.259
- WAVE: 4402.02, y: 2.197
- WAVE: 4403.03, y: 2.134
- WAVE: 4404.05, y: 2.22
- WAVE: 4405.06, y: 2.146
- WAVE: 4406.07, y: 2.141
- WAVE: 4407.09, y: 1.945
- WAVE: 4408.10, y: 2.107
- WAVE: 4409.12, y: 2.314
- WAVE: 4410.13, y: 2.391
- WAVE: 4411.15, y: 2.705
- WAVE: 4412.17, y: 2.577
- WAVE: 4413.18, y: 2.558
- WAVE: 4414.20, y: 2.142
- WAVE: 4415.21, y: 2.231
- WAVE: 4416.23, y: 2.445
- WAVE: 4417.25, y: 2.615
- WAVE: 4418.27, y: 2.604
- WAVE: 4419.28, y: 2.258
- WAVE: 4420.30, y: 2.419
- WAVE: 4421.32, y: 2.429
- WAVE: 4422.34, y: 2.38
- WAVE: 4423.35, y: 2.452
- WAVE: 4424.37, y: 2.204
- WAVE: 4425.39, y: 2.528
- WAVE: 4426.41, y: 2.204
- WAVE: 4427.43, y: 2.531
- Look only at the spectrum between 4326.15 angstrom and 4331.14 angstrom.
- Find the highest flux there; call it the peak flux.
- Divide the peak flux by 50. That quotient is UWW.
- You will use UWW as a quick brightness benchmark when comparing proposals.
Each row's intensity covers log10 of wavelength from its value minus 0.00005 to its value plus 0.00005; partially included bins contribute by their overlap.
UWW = 0.045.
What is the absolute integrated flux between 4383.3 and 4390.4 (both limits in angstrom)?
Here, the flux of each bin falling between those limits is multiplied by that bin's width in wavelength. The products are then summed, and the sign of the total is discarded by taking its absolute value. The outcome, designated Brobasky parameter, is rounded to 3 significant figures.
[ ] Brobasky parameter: 13.8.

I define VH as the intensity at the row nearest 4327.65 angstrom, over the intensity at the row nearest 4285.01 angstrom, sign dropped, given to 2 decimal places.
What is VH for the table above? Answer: 0.90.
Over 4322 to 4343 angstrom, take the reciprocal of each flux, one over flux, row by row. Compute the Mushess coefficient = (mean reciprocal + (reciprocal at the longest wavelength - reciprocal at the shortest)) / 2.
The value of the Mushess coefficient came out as 0.23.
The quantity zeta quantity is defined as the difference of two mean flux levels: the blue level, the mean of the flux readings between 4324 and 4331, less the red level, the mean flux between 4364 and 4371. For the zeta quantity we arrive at -0.4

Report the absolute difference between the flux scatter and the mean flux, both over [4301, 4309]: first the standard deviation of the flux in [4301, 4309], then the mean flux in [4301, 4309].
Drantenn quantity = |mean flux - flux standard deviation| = 1.36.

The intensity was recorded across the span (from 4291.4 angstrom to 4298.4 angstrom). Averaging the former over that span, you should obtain 1.79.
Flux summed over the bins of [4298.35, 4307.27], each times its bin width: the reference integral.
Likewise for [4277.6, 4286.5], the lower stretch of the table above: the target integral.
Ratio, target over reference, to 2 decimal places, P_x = 1.32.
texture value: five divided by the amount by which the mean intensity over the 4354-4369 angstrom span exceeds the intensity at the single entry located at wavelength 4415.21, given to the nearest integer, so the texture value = 23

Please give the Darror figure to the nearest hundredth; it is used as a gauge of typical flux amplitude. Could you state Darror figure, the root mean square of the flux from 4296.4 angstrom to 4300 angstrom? 1.51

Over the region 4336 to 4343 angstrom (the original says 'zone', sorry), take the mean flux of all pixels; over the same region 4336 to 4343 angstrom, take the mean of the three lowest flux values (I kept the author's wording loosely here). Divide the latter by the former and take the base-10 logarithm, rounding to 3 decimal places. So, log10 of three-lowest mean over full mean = -0.031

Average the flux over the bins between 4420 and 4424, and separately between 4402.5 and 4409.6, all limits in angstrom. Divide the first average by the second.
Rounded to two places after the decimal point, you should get 1.13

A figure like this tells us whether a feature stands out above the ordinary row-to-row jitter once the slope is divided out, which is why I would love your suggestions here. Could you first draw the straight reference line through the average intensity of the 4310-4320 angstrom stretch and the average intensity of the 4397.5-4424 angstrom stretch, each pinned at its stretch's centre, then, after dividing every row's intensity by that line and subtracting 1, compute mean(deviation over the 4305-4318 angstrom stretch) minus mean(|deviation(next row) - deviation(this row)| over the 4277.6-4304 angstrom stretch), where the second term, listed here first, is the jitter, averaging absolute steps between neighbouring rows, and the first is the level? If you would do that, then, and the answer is -0.21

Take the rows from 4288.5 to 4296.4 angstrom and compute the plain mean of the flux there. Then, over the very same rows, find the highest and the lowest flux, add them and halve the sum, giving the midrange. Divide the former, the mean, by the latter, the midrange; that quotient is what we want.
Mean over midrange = 1.01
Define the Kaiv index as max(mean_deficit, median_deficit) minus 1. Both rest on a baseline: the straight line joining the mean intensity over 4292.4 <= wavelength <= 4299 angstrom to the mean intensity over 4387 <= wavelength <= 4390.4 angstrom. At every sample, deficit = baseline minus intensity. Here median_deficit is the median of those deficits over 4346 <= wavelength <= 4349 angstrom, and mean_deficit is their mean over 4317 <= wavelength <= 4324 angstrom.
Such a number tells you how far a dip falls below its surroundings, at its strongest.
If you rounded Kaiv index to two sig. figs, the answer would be -1.3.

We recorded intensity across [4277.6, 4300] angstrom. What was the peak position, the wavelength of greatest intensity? 4281.06 angstrom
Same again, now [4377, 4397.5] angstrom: 4378.77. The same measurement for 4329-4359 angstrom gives 4358.65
